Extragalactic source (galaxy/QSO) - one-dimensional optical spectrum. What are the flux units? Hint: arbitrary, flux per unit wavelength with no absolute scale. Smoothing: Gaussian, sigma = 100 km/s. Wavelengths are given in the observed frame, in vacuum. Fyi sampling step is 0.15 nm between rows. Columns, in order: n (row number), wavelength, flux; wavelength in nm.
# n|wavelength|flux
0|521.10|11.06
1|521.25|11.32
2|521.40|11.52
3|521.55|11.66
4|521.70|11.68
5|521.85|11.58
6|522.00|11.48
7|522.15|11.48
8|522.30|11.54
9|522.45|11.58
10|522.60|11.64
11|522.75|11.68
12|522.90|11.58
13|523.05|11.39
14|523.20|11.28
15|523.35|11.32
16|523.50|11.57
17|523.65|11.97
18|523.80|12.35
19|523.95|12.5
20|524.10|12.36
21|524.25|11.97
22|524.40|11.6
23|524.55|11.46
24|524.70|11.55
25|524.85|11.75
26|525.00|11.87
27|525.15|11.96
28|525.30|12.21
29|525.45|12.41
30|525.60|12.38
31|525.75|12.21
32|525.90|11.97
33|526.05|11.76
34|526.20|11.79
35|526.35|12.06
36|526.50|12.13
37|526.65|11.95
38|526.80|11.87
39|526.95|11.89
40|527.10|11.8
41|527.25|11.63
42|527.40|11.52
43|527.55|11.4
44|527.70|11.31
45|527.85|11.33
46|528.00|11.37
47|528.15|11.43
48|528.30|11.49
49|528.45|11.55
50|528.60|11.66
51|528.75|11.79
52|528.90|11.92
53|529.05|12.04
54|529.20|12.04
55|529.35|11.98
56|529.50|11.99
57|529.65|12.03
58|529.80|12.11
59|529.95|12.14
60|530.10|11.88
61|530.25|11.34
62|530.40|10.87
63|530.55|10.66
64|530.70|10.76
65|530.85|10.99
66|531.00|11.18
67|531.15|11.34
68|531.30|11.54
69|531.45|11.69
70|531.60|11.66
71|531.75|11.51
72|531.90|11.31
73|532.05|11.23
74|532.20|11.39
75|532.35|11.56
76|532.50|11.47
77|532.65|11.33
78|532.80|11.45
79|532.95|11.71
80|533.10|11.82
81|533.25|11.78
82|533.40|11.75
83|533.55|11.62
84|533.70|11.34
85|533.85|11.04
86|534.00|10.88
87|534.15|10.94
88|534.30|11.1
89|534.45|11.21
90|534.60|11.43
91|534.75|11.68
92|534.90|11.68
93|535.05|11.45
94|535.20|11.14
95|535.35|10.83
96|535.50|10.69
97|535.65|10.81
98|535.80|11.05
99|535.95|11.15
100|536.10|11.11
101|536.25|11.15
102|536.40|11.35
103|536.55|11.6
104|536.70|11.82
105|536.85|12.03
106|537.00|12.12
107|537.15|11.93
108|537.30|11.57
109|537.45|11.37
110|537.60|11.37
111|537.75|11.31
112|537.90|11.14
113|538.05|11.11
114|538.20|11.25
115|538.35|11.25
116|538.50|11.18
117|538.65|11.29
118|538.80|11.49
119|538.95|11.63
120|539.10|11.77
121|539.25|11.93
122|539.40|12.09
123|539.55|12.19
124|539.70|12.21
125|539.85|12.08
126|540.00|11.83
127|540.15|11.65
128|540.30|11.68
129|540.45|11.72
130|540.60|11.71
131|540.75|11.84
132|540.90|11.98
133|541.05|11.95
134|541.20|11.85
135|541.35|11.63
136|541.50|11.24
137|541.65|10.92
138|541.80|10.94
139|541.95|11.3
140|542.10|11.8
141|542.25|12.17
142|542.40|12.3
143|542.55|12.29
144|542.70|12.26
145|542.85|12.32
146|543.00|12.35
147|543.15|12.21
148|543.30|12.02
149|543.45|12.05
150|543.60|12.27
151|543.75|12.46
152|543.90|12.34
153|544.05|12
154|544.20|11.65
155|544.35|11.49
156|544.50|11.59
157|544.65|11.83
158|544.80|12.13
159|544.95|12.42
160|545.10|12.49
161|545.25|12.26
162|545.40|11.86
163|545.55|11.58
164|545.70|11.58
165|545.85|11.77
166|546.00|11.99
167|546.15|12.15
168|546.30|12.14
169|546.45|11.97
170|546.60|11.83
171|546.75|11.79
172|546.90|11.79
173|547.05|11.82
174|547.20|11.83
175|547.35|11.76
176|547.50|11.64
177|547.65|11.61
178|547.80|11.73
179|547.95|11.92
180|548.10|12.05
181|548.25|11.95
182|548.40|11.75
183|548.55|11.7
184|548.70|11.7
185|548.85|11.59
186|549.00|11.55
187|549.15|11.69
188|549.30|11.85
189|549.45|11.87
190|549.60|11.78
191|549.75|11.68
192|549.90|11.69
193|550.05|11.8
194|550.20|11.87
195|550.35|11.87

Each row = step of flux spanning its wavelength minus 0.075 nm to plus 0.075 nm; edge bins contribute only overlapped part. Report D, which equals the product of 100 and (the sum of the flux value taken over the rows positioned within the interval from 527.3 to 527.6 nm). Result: 2292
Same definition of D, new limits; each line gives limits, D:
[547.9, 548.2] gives 2397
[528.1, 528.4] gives 2292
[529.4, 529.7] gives 2402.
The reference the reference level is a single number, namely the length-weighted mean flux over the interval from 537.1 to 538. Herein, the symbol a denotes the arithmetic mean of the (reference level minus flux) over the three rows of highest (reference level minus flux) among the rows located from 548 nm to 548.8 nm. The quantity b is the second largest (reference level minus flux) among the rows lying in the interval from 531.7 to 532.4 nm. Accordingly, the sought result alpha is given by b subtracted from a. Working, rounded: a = -0.29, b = 0.1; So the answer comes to -0.4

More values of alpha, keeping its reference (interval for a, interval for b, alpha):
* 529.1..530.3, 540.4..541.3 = 0.0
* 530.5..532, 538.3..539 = 0.4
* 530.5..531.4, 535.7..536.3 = 0.3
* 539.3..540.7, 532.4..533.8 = -0.3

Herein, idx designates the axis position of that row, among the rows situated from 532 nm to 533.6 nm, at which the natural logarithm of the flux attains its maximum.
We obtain 533.10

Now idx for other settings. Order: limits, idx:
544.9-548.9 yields 545.10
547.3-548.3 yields 548.10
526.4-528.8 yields 526.50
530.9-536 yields 533.10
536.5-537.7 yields 537.00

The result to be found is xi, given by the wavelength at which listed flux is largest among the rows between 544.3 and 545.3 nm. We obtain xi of 545.10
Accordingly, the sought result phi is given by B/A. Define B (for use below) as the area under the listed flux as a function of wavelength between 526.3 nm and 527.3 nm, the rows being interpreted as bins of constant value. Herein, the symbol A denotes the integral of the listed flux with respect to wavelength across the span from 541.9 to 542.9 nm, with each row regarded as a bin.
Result 0.99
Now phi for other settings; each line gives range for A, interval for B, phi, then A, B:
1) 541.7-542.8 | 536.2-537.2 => 0.90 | 13.0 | 11.7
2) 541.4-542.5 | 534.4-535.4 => 0.89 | 12.7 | 11.4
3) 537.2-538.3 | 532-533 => 0.92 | 12.4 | 11.4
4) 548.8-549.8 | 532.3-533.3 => 0.99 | 11.7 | 11.6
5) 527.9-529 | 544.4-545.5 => 1.04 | 12.8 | 13.3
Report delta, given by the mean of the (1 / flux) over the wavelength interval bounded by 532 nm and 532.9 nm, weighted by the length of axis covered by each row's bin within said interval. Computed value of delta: 0.088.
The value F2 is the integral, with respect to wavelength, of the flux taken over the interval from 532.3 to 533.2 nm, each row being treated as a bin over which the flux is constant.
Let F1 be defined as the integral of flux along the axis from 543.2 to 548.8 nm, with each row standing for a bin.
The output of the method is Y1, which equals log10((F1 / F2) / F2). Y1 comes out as -0.2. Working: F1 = 67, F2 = 10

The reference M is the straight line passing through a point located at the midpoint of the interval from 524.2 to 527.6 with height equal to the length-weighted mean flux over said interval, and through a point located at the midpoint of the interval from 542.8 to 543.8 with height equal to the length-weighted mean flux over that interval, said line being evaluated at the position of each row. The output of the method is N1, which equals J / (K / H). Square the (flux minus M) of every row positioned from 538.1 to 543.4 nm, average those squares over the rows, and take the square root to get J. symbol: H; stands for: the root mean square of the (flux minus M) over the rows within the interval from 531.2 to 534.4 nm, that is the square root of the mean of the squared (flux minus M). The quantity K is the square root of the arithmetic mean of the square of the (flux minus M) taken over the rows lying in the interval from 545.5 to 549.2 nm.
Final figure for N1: 0.7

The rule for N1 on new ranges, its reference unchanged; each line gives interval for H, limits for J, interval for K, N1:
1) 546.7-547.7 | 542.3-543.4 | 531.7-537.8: 0.1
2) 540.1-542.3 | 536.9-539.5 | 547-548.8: 0.8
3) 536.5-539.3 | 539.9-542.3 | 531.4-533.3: 0.9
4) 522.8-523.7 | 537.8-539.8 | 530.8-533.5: 0.5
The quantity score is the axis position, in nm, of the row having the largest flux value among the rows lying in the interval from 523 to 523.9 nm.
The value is 523.80 nm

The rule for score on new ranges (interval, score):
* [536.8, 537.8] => 537.00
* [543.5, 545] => 543.75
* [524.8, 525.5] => 525.45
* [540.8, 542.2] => 540.90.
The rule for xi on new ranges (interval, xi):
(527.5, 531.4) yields 529.95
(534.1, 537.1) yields 537.00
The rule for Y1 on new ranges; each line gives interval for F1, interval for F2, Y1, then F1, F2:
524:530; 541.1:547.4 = -1.9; 71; 75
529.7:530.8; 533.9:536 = -1.6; 13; 23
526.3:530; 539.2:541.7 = -1.3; 44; 30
